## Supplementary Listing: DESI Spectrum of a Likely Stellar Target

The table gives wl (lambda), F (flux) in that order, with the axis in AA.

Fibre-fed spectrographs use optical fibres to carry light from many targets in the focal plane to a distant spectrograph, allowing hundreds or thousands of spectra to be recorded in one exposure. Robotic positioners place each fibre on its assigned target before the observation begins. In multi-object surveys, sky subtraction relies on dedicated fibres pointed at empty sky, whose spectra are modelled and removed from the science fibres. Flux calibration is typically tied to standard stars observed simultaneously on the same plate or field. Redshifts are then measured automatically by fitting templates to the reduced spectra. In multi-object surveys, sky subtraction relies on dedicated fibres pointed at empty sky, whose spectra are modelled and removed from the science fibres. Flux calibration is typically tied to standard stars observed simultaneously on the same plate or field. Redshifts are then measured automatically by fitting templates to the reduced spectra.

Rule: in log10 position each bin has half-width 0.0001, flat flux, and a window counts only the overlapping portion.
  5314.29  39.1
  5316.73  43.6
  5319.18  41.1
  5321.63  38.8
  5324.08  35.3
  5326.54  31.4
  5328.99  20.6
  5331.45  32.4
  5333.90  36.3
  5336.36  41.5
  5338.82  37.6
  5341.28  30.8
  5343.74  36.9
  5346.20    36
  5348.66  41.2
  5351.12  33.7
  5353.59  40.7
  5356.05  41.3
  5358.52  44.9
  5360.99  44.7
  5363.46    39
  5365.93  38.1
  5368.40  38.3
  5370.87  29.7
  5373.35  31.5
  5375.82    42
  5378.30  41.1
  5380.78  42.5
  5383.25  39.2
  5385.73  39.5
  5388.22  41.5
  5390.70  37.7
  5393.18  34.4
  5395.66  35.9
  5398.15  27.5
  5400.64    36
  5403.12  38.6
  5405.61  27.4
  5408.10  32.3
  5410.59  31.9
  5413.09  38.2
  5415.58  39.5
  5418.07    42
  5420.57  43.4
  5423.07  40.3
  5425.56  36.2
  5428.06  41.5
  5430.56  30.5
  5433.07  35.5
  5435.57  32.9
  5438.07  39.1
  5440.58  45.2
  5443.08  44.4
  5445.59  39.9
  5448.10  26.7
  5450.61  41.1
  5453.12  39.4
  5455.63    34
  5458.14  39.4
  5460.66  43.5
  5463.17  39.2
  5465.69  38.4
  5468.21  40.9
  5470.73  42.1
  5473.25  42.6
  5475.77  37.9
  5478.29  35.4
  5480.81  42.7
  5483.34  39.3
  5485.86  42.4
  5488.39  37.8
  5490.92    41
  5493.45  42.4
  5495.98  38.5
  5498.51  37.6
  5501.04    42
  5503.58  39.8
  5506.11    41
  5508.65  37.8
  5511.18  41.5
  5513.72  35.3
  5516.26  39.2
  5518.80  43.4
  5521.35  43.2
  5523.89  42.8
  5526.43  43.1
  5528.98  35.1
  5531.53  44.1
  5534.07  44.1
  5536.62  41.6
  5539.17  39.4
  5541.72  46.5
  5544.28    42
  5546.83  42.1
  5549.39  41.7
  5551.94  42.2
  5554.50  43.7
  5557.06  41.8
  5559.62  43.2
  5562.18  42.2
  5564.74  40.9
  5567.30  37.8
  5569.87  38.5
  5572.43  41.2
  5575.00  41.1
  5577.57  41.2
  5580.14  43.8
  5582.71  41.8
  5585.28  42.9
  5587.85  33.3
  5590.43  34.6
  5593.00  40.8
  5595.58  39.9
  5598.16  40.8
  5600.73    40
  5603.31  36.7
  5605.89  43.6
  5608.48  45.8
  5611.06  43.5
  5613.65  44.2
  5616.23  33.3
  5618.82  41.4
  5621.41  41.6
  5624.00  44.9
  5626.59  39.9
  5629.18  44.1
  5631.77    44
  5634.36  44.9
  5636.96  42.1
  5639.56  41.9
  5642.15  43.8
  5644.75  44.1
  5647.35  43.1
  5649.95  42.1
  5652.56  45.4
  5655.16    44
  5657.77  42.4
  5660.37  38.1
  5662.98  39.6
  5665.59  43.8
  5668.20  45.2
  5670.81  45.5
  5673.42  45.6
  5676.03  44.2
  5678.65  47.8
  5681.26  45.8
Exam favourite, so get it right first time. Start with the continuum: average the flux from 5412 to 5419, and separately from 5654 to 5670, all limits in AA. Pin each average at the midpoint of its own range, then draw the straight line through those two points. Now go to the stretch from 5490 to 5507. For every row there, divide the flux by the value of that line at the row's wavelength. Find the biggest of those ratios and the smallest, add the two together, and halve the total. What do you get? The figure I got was 0.984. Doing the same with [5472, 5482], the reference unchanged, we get 0.964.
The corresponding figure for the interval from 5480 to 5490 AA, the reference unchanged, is 0.993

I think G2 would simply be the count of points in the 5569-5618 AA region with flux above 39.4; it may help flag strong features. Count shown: 14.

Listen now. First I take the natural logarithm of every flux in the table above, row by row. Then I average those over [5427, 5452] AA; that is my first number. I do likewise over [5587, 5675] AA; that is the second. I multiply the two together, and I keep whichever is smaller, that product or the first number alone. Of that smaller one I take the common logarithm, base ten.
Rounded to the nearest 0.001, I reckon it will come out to 0.558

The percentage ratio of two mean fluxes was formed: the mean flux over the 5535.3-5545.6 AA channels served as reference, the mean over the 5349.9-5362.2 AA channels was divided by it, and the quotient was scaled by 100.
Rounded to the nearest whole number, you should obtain 97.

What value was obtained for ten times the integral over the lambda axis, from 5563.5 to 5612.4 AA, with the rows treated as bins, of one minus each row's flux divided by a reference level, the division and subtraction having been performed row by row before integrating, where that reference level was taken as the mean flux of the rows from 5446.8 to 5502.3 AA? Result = -14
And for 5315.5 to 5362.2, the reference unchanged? 24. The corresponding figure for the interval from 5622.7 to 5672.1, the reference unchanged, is -48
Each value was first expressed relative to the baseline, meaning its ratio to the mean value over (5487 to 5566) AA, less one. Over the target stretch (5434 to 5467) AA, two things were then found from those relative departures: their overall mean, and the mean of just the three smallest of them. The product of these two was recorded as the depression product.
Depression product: 0.015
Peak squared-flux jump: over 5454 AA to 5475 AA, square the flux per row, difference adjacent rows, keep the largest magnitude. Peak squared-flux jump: 396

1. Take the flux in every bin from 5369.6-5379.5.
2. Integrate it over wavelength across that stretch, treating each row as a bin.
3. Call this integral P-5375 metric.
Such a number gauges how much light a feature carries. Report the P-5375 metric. 357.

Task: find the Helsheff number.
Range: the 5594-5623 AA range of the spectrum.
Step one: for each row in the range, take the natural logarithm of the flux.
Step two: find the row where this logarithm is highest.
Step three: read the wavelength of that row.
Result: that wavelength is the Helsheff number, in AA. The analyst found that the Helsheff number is 5608.48 AA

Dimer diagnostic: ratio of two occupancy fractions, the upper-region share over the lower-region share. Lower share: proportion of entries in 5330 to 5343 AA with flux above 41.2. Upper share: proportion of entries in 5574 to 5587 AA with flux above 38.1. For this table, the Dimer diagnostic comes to 5.0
